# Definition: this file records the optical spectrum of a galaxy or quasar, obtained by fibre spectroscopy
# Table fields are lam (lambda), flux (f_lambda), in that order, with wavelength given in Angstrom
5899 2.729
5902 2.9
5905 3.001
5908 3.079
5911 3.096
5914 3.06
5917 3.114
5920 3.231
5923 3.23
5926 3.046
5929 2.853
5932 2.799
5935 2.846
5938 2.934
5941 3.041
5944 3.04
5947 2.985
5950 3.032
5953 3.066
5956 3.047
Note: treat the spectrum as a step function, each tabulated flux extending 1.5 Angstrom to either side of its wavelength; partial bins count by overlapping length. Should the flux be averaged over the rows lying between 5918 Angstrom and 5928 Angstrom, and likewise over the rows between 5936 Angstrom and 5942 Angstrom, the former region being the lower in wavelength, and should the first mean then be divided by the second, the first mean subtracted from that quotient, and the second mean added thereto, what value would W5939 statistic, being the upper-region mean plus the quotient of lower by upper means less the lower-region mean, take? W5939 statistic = 0.88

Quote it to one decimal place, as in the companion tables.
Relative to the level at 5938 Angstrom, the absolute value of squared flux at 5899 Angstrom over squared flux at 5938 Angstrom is 0.9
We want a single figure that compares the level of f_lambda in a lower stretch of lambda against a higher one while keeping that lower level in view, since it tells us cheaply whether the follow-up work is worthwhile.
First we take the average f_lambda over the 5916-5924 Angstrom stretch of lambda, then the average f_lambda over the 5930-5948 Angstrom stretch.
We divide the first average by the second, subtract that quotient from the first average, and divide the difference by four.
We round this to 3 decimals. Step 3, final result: 0.527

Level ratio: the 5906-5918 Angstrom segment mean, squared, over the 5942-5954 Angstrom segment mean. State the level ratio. 3.14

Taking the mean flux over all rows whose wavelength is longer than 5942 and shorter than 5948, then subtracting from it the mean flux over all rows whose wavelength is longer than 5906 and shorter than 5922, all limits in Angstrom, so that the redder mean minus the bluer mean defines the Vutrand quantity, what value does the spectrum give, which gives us -0.10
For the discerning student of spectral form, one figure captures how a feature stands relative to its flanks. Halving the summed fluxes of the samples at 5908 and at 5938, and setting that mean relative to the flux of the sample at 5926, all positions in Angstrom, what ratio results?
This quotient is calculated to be 0.99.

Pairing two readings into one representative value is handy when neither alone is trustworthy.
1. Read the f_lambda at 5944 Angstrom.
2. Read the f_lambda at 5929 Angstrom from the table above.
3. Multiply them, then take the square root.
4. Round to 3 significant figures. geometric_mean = 2.95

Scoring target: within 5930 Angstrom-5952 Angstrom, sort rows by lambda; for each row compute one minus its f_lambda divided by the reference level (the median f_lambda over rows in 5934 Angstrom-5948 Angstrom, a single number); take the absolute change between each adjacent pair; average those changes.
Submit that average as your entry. 0.019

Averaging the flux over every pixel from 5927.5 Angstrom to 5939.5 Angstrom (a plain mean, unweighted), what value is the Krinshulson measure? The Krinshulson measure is 2.86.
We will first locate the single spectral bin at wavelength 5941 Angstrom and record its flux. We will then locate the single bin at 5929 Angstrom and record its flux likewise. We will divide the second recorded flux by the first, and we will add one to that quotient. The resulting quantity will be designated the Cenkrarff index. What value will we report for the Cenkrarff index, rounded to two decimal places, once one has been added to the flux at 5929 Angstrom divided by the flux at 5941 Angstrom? 1.94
